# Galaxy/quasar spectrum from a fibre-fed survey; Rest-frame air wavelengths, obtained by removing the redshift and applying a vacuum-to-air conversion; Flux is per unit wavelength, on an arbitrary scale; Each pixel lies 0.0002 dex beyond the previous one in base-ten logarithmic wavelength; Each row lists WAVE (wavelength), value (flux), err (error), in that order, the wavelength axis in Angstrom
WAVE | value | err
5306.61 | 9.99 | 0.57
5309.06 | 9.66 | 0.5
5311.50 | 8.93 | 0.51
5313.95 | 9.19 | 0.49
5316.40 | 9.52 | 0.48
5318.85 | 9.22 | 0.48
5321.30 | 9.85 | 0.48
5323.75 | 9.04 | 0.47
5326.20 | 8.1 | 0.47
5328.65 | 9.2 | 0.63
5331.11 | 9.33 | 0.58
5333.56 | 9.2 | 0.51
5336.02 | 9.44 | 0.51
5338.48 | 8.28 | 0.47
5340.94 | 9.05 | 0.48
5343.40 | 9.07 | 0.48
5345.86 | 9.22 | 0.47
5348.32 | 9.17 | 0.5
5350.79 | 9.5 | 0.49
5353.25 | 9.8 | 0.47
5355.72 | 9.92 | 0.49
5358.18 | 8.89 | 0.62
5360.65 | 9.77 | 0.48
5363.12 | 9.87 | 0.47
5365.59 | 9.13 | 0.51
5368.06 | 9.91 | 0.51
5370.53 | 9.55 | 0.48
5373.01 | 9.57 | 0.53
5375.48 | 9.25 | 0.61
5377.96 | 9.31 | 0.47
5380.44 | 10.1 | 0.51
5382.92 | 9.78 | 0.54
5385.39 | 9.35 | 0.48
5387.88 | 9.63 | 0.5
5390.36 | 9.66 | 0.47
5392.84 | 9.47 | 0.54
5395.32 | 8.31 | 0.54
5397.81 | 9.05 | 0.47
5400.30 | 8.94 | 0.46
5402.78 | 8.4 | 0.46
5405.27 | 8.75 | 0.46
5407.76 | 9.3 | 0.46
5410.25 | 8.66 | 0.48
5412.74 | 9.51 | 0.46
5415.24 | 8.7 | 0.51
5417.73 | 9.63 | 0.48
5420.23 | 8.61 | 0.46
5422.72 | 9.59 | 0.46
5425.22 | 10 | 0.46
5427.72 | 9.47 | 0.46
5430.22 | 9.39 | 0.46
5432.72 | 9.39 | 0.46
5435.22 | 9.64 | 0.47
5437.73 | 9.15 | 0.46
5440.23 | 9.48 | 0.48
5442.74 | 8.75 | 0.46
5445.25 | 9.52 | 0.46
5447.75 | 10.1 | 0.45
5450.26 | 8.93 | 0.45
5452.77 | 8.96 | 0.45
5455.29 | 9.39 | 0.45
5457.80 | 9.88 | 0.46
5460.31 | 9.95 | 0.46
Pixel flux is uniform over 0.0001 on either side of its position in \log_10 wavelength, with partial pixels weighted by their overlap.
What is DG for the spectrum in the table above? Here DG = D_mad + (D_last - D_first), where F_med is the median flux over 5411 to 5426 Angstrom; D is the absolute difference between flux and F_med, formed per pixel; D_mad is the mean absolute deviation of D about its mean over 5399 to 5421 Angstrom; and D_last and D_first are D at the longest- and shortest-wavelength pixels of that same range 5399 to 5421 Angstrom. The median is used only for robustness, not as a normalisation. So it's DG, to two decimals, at 0.67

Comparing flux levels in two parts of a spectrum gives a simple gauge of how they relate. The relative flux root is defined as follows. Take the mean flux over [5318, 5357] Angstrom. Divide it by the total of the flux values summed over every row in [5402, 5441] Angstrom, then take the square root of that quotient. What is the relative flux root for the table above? 0.250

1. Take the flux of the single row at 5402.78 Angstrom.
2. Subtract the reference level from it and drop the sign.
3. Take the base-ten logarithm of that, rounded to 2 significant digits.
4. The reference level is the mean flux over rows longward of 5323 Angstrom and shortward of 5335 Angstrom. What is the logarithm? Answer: -0.24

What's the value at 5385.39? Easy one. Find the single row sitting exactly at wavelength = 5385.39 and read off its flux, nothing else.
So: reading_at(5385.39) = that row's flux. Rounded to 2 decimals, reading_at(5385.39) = 9.35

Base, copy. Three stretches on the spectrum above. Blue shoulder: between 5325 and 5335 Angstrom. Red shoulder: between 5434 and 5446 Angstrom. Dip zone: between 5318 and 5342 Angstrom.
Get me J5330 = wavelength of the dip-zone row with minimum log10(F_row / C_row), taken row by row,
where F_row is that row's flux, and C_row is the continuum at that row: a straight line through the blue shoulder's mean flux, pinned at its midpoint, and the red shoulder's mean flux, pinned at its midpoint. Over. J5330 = 5326.20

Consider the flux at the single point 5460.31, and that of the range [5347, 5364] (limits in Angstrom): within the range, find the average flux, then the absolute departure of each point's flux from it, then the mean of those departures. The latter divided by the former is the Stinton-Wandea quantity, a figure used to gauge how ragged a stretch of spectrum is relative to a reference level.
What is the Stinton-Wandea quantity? 0.0322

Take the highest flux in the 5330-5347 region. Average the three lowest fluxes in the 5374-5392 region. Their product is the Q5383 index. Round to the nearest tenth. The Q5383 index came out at 87.8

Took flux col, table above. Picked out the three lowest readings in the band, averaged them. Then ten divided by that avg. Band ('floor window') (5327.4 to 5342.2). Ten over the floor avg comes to 1.13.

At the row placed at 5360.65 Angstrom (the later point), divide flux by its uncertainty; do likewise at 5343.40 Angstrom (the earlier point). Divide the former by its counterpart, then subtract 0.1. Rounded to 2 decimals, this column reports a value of 0.98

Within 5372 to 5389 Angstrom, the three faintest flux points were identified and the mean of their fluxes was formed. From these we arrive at 9.30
